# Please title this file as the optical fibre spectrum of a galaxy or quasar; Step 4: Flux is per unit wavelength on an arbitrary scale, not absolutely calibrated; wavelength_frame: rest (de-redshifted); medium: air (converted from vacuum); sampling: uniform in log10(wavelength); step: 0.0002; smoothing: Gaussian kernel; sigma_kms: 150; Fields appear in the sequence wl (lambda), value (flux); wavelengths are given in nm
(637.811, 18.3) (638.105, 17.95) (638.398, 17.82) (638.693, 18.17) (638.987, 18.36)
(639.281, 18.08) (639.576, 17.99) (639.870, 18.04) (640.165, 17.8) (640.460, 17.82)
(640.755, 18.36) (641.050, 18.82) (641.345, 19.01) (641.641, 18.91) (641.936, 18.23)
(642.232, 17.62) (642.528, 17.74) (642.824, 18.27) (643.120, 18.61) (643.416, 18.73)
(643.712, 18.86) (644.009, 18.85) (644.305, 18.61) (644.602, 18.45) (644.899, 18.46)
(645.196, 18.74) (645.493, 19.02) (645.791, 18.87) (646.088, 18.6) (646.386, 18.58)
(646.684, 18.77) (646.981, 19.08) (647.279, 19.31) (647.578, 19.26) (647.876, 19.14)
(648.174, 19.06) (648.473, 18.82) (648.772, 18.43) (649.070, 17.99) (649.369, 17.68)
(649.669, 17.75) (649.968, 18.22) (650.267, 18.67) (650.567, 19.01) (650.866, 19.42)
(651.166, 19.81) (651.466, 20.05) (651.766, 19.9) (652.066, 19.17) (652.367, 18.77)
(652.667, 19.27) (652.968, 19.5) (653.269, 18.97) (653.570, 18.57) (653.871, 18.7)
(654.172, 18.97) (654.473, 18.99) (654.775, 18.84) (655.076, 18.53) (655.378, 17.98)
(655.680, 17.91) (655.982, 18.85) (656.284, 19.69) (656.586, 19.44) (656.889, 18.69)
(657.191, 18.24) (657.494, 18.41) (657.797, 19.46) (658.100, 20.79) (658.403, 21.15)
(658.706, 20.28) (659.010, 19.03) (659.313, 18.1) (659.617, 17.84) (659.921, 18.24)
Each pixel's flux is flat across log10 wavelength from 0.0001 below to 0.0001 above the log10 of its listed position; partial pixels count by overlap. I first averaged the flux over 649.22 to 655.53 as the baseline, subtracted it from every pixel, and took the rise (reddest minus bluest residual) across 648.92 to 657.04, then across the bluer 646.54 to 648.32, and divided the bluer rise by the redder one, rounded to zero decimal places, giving 0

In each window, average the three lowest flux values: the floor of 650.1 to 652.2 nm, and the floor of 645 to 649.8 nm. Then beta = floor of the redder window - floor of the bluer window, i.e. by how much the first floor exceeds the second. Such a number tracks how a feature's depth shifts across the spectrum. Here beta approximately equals 1.1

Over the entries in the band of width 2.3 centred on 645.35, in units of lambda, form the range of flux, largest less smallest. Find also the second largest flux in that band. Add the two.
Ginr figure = 19.4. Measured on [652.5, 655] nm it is 20.2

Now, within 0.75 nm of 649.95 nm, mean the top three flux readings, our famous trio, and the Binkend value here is 18.63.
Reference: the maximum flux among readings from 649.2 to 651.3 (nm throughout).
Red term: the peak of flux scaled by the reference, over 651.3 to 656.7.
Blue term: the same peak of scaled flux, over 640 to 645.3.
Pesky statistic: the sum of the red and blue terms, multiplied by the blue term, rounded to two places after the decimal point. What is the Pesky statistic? 1.89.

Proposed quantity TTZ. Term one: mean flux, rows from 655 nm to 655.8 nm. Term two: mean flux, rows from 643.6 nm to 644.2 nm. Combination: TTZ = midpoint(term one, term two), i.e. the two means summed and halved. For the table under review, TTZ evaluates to 18.5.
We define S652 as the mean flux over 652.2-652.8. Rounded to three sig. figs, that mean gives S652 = 19.0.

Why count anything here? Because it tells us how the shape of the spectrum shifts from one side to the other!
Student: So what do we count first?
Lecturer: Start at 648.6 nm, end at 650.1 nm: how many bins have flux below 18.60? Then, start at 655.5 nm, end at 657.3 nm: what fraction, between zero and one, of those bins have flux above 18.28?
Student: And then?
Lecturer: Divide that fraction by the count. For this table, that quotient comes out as 0.13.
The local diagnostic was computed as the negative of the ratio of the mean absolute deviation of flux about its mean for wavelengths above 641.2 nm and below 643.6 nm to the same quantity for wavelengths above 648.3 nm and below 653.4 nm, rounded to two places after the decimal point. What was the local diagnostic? -0.73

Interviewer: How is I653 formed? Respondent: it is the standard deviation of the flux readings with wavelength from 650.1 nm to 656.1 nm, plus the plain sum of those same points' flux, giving 380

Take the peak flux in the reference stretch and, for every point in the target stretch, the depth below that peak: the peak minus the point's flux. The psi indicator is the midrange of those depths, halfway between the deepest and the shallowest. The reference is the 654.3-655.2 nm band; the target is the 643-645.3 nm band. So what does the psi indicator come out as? 0.3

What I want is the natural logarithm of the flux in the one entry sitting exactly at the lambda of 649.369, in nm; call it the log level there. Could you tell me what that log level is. 2.87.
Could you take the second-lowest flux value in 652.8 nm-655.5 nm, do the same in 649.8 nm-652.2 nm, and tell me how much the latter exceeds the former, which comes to 0.1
